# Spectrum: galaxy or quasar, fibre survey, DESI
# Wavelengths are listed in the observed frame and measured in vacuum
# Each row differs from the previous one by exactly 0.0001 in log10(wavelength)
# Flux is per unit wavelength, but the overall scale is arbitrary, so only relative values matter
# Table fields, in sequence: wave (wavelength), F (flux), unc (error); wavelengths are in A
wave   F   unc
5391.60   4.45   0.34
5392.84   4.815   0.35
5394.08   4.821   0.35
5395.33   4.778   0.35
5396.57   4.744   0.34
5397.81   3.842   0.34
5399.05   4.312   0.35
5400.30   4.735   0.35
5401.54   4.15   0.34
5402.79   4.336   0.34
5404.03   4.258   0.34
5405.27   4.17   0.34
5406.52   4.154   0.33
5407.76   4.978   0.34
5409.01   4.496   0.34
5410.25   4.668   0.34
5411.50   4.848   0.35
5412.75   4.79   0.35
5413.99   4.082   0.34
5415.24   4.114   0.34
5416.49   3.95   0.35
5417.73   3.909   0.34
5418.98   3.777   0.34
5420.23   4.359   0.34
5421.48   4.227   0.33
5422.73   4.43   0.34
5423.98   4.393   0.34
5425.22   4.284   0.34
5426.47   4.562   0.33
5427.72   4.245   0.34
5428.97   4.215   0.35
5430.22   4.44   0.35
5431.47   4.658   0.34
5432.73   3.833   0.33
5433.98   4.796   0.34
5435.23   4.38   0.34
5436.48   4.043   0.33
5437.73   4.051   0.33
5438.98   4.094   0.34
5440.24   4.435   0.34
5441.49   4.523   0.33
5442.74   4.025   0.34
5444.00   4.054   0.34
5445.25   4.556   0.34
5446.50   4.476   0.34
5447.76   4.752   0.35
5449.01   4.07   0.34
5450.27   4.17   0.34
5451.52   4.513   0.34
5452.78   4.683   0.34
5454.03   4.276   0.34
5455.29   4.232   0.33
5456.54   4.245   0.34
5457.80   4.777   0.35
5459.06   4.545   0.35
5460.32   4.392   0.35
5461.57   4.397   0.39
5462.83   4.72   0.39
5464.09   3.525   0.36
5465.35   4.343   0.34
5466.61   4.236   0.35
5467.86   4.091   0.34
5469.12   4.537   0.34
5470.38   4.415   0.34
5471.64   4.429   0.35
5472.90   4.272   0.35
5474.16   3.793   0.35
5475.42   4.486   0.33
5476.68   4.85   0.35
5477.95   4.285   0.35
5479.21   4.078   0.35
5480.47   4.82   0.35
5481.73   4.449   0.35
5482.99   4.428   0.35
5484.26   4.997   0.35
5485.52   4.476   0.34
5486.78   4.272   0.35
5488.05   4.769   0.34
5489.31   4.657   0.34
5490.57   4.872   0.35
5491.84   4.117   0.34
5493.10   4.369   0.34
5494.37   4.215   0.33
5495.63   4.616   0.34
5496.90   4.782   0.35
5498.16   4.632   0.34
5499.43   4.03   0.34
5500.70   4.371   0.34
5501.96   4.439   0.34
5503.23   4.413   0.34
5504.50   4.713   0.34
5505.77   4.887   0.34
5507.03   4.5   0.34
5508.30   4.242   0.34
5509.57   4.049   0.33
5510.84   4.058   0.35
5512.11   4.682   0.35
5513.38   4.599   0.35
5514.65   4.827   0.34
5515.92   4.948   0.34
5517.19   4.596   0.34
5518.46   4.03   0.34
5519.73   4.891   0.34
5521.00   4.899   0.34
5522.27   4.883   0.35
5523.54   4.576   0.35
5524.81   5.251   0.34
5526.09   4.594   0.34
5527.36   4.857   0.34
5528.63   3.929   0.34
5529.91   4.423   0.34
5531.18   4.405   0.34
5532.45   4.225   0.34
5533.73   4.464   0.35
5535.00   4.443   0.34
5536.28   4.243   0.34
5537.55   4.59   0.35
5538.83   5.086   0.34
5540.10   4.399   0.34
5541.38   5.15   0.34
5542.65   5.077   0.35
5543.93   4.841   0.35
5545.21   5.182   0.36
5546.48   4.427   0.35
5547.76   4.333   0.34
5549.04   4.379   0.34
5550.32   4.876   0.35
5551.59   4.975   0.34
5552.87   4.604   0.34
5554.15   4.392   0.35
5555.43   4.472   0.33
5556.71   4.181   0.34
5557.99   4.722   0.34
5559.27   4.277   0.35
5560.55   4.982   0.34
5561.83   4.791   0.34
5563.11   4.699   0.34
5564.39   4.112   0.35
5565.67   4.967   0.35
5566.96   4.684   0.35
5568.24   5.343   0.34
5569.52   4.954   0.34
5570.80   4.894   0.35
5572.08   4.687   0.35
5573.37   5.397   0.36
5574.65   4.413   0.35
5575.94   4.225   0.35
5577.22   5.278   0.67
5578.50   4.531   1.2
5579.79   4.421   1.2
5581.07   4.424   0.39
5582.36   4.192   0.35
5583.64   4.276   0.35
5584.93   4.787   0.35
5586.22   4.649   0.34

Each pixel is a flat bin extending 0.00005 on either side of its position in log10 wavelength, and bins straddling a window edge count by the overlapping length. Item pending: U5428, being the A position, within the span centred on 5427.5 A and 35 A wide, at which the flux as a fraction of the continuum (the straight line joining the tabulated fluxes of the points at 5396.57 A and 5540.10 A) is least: 5418.98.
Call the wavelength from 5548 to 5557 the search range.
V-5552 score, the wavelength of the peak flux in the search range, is 5551.59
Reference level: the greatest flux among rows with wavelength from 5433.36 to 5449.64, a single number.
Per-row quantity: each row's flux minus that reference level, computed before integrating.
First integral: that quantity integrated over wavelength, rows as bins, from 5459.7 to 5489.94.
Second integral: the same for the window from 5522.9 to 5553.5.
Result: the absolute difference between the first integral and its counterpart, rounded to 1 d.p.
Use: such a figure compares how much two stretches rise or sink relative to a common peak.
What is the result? 7.0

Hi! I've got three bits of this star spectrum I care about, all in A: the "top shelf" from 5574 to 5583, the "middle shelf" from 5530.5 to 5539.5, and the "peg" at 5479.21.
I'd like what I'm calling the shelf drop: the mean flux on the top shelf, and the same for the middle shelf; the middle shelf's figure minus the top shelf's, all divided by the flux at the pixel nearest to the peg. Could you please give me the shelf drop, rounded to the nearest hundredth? 0.00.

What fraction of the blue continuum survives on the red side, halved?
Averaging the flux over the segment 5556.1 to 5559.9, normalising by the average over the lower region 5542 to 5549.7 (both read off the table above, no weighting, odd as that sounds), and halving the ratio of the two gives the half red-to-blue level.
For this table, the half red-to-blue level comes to 0.47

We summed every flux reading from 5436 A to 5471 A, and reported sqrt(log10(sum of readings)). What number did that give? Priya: 1.44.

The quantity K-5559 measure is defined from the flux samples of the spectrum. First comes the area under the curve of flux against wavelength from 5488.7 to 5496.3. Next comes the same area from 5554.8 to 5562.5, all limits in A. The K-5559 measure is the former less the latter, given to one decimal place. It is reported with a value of -1.2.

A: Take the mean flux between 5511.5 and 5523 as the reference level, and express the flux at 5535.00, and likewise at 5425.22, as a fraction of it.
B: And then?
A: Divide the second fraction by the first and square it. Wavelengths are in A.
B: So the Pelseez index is 0.93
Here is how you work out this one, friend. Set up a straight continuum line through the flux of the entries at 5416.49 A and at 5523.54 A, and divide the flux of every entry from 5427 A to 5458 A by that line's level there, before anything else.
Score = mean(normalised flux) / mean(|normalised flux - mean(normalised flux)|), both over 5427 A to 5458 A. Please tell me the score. 18.8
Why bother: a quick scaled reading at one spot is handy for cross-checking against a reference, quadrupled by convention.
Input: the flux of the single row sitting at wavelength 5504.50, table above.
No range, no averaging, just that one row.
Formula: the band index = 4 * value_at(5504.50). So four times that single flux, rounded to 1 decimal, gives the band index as 18.9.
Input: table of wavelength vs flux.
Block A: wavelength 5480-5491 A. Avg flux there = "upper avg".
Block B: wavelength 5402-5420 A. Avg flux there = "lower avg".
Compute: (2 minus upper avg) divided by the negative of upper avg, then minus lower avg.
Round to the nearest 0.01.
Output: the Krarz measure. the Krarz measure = -3.75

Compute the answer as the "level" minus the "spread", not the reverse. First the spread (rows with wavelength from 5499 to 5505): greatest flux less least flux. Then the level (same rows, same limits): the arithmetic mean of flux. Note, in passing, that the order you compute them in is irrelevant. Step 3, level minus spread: 3.71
